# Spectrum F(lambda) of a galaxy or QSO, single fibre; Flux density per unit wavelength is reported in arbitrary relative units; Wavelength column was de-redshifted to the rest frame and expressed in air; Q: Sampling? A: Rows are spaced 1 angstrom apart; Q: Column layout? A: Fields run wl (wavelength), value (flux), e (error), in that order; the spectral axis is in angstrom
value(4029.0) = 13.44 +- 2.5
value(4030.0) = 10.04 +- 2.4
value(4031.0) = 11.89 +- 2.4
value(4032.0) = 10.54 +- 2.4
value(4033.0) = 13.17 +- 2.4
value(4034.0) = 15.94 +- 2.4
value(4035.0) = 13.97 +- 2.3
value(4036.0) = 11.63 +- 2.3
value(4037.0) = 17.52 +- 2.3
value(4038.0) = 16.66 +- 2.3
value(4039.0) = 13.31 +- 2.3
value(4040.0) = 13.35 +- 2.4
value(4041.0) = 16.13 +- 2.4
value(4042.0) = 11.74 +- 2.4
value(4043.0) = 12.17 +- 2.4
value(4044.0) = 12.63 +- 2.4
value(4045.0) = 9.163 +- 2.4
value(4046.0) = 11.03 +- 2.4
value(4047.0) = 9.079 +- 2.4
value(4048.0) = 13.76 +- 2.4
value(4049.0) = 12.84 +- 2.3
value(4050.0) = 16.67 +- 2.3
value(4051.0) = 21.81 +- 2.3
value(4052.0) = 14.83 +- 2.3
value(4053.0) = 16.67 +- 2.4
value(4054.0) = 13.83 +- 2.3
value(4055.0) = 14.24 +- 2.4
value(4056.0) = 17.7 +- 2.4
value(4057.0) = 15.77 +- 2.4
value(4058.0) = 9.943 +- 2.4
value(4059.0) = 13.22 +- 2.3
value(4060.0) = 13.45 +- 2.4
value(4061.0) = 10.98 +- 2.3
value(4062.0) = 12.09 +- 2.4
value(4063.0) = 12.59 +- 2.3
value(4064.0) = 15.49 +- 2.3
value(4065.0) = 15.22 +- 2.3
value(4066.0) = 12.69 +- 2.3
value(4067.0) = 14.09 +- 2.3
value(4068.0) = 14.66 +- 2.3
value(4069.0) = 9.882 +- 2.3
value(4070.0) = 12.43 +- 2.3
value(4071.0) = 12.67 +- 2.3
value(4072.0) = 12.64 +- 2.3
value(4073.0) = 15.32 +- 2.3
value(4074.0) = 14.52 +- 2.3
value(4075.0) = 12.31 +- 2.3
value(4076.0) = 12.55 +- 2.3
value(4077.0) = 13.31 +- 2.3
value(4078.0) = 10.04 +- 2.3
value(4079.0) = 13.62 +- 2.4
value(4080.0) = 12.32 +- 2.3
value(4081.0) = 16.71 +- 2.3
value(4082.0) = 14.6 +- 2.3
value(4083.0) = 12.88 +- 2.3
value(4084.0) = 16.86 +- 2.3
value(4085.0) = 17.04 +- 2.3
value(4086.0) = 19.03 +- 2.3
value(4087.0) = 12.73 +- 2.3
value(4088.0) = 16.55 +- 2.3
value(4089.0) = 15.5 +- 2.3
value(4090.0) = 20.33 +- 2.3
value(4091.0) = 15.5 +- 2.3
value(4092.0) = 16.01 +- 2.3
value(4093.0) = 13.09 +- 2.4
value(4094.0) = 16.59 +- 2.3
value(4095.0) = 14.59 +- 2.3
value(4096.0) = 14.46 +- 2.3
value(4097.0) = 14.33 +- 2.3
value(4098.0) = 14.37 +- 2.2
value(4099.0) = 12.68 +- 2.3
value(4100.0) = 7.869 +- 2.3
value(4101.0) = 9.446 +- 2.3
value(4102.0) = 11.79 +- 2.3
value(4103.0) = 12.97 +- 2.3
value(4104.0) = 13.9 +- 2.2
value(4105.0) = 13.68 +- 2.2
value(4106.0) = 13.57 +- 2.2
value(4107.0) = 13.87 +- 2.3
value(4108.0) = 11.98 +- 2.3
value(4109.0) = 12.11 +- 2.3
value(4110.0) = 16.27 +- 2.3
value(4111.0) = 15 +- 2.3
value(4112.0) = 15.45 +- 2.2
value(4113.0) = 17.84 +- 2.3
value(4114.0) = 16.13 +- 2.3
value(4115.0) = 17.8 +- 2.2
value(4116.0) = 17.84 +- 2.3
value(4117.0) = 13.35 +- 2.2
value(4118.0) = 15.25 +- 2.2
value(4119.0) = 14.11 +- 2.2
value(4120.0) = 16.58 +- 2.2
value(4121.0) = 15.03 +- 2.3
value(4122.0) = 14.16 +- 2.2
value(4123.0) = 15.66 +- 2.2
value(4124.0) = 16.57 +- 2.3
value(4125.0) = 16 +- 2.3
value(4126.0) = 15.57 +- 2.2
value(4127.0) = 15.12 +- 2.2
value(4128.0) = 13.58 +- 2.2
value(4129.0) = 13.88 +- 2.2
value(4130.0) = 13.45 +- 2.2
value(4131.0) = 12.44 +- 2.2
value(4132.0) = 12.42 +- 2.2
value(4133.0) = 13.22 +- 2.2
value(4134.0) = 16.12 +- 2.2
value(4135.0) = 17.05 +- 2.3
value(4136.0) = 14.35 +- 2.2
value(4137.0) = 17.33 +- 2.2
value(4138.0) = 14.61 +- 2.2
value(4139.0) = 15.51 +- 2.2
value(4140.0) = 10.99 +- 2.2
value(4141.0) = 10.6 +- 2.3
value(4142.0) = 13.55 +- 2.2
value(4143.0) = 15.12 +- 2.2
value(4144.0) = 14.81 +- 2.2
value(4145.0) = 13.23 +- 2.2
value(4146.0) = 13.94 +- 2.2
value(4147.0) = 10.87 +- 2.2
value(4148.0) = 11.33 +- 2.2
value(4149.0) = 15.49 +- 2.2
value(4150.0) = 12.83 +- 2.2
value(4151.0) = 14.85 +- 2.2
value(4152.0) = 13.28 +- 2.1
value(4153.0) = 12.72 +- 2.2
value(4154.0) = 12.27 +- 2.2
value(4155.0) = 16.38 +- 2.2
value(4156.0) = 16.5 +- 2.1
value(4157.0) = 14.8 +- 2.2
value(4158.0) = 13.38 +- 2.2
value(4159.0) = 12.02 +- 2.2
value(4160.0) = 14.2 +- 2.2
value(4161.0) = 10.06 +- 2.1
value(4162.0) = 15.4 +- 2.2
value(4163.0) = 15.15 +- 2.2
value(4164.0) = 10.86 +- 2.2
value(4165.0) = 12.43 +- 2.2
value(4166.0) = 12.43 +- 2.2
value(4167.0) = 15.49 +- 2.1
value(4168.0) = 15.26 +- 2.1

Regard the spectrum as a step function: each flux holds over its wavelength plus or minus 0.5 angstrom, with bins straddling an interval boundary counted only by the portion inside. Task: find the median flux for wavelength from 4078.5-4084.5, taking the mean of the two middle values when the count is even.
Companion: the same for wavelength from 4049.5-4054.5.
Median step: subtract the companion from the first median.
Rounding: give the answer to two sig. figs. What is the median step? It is -2.6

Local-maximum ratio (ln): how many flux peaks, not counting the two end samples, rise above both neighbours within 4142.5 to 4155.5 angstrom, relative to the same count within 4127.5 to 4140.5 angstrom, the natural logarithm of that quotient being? -0.288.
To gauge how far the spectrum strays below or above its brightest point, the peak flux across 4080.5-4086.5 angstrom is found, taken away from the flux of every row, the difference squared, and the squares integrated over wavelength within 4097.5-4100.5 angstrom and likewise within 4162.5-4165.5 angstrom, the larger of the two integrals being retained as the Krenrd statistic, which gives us 187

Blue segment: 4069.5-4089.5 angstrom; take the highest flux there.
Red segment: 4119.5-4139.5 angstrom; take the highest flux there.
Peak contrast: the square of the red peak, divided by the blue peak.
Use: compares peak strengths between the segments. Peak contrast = 15.8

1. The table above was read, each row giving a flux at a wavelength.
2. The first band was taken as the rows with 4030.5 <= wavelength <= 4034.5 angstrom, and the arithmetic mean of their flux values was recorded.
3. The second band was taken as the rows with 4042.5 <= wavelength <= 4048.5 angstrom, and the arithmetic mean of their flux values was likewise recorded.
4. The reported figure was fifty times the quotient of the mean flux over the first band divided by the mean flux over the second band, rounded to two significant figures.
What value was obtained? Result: 57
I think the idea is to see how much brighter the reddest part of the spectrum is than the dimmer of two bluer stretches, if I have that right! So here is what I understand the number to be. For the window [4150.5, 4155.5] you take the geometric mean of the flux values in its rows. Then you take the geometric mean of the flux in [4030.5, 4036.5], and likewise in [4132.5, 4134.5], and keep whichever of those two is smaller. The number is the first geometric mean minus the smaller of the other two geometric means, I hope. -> 1.1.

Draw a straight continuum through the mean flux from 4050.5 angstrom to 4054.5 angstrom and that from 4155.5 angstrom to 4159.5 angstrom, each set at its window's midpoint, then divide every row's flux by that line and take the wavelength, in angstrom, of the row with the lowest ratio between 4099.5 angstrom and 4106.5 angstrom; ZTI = 4100.0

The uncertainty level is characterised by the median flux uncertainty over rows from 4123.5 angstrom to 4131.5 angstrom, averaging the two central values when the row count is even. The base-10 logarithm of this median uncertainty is 0.342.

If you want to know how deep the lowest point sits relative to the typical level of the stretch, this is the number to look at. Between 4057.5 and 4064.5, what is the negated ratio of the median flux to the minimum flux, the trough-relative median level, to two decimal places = -1.27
